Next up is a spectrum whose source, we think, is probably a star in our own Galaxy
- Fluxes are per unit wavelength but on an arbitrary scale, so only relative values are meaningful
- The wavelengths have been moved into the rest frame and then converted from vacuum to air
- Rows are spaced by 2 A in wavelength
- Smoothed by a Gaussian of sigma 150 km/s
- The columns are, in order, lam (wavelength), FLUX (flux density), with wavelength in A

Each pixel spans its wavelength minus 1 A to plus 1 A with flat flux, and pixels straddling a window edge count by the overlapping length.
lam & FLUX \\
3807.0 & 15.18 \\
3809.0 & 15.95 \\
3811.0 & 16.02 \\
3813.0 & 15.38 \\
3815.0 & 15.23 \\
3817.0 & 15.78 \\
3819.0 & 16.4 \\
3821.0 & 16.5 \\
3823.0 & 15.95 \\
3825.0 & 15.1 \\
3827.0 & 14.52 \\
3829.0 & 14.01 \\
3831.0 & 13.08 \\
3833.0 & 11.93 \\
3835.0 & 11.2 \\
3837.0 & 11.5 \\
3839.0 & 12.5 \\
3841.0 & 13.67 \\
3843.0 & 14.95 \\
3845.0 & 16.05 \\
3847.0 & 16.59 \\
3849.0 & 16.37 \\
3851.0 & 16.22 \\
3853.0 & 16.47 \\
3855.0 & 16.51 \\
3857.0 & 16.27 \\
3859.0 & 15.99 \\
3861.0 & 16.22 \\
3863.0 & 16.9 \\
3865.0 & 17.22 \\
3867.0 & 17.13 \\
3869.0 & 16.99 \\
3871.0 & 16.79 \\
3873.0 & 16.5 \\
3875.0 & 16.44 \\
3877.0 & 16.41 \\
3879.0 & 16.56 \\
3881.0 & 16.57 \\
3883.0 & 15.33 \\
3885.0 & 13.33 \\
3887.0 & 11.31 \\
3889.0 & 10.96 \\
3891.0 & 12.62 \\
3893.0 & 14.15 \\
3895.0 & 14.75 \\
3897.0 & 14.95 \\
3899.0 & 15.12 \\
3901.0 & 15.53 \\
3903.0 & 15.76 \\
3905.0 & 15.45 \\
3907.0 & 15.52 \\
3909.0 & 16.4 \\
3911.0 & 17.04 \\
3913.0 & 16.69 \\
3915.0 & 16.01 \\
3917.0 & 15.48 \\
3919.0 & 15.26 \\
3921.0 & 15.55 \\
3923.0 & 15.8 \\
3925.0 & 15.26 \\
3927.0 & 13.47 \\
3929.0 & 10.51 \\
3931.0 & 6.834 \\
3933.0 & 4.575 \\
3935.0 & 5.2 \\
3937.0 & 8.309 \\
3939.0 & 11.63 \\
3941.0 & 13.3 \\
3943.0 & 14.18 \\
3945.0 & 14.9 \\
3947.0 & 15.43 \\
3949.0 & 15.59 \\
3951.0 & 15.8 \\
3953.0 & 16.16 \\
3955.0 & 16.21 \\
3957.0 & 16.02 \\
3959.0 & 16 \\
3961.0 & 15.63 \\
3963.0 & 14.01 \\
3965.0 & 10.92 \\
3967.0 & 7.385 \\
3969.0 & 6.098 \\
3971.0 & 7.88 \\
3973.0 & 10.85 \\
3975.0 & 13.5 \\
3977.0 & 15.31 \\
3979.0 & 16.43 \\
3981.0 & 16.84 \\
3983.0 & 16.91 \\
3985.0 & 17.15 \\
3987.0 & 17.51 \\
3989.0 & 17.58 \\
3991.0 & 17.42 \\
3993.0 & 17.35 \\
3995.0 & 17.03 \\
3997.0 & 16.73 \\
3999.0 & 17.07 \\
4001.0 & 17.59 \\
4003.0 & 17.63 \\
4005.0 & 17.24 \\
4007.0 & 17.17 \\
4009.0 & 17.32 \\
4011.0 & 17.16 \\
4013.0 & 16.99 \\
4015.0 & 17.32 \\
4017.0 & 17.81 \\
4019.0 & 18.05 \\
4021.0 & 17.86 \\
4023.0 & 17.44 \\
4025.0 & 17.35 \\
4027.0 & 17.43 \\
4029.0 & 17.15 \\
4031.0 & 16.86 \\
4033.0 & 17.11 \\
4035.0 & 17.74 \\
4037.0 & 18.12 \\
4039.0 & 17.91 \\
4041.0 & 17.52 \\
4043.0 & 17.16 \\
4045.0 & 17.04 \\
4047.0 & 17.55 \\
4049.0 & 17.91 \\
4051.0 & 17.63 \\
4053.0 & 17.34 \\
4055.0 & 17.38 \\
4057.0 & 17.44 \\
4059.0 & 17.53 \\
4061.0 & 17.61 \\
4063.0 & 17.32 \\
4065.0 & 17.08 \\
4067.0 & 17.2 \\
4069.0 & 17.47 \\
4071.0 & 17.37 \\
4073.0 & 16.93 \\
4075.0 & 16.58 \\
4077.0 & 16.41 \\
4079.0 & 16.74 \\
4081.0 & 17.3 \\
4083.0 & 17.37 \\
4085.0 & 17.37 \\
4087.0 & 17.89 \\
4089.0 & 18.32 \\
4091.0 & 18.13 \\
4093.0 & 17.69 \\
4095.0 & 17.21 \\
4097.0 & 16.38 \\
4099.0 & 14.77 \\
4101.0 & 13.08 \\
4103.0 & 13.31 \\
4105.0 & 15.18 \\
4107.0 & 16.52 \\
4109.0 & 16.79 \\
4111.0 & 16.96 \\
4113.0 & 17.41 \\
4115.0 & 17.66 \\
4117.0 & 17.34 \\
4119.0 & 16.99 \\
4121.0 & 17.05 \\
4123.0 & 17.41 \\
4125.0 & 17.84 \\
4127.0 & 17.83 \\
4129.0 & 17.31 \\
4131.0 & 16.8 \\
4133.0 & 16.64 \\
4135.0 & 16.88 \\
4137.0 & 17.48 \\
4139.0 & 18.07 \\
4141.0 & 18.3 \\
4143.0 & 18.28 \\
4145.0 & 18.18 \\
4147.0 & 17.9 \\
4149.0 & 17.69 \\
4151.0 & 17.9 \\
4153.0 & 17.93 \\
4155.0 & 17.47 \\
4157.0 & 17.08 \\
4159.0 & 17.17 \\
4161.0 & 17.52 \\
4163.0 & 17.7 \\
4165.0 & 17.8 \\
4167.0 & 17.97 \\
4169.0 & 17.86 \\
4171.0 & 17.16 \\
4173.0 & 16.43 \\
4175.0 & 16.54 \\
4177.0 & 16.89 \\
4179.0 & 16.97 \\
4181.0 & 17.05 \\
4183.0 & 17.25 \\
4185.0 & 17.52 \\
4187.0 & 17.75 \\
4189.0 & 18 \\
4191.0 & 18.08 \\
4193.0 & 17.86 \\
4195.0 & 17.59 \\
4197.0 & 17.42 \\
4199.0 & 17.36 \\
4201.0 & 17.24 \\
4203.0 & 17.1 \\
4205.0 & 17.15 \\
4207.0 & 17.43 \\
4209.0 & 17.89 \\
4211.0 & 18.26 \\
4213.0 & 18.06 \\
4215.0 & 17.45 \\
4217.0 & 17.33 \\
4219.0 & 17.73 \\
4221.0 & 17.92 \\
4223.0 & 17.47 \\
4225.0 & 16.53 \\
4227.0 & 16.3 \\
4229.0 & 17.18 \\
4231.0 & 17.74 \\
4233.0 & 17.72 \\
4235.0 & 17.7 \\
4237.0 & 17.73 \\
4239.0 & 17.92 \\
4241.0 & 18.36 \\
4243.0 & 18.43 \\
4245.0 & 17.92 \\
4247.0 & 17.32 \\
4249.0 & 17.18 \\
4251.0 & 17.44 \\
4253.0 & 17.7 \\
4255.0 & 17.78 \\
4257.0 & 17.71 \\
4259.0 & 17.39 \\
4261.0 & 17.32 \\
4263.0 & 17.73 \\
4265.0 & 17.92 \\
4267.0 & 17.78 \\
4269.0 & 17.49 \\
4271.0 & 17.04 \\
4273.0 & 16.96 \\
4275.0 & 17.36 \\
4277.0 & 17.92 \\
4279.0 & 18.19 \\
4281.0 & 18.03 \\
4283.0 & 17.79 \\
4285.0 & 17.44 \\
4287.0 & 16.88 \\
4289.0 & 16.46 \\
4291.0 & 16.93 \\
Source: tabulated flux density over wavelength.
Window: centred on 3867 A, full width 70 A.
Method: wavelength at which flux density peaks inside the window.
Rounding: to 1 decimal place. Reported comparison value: 3865.0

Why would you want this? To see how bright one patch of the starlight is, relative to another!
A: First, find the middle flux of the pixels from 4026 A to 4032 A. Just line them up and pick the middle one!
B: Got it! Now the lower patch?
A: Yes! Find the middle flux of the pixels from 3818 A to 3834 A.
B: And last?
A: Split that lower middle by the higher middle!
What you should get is 0.864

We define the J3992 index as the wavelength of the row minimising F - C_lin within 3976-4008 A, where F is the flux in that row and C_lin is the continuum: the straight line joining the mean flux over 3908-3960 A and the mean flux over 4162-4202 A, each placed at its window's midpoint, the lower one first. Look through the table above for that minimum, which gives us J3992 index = 3977.0 A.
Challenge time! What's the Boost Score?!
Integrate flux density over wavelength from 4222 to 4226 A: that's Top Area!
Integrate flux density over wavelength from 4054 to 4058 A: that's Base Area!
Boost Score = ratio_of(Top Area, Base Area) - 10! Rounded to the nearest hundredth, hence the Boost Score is -9.02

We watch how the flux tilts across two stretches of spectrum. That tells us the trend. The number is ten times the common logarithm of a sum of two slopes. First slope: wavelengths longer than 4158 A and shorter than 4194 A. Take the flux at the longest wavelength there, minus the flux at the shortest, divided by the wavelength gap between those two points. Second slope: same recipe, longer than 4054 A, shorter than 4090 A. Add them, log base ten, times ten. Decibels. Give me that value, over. -13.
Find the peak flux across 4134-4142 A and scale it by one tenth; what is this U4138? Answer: 1.83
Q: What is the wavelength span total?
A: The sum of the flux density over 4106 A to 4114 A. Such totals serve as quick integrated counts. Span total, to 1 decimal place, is 67.7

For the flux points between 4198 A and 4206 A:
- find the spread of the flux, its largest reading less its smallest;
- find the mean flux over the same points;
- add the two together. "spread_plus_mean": 17.5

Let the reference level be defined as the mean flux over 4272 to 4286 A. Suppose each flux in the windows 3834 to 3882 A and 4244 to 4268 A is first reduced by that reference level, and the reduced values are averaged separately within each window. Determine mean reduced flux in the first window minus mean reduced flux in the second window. -1.8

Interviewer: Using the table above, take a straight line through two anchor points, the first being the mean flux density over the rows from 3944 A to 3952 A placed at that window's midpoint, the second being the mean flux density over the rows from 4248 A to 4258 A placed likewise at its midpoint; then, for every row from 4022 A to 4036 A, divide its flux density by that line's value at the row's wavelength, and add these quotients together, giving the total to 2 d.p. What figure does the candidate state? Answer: 7.57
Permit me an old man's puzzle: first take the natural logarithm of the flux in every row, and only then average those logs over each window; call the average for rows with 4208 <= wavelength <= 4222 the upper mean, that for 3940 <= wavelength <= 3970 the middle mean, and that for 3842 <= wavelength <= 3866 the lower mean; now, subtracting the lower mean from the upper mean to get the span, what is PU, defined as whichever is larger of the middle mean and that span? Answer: 2.6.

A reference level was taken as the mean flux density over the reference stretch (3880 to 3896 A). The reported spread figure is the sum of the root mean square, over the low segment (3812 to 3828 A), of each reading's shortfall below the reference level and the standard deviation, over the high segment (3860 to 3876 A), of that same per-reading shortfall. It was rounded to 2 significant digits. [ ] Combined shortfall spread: 2.4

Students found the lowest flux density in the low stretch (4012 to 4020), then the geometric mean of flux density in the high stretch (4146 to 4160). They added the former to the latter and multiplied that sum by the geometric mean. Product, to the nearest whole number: 608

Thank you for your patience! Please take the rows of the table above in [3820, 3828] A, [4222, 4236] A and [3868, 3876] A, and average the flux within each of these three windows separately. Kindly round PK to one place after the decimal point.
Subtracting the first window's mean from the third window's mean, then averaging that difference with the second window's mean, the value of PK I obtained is 9.2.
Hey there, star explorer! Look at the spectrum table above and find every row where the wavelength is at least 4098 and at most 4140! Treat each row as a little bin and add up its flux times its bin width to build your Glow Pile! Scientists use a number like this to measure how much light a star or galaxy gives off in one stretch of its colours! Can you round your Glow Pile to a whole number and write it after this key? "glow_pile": 699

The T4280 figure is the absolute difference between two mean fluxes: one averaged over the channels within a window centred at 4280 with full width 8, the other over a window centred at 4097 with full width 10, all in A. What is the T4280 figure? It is 2.2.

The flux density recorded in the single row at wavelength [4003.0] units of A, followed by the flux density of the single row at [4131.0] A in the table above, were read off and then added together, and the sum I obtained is 34.4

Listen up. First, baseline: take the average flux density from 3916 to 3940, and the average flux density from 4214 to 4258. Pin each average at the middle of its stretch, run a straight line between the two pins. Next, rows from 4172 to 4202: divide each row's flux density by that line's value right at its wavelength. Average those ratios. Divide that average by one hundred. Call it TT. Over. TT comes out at 0.0104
